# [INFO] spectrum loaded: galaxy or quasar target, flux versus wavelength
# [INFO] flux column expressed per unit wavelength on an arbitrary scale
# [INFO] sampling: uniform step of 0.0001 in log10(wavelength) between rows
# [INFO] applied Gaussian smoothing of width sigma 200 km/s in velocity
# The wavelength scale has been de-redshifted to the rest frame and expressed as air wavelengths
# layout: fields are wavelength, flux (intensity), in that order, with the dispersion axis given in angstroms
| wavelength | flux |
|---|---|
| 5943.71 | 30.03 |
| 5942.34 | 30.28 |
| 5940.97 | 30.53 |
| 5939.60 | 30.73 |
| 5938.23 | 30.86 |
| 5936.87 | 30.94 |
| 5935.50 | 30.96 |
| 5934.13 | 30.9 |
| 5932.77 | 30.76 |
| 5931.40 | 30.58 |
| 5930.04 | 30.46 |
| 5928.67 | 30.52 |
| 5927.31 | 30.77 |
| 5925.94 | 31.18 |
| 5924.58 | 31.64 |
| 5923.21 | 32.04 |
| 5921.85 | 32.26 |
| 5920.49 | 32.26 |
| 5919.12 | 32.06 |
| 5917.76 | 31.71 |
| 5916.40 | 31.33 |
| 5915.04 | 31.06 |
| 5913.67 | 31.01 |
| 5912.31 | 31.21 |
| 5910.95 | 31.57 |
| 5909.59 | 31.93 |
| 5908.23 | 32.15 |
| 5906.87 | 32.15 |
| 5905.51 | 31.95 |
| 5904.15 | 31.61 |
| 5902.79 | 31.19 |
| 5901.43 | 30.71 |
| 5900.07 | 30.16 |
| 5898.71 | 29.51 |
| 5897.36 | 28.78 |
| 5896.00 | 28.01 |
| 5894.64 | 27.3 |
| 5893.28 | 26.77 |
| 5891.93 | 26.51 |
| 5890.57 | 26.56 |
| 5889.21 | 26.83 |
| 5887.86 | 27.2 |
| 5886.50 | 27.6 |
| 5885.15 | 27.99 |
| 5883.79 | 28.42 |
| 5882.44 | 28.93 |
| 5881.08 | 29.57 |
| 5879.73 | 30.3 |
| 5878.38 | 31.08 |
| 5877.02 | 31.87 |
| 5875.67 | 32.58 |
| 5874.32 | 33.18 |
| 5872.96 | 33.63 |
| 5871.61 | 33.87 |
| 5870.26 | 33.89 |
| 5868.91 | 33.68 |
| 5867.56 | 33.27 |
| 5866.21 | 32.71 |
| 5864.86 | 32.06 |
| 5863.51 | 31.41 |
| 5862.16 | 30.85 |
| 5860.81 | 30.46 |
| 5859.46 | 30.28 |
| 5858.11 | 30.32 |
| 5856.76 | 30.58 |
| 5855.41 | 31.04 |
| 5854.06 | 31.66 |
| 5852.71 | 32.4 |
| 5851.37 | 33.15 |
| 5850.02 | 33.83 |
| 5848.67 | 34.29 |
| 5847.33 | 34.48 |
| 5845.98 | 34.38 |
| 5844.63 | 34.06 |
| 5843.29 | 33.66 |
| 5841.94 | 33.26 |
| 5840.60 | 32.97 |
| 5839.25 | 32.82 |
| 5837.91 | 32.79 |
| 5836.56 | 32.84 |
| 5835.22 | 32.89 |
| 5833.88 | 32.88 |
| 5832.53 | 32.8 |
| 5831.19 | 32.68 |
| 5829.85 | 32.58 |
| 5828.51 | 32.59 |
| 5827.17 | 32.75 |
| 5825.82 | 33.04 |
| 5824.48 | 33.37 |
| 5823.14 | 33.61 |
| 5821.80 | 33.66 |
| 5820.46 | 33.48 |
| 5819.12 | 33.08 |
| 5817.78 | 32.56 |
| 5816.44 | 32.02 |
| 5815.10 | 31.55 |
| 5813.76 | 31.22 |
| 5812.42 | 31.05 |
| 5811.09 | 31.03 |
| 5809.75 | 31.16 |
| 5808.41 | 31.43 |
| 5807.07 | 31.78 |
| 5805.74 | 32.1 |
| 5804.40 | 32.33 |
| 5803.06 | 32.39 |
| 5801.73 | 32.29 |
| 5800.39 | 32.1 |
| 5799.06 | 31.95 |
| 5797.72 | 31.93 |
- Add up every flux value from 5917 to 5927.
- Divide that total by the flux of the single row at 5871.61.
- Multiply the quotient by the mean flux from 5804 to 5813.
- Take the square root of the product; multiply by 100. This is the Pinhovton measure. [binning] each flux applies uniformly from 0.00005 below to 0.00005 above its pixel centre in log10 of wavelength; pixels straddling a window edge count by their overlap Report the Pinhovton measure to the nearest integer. 1442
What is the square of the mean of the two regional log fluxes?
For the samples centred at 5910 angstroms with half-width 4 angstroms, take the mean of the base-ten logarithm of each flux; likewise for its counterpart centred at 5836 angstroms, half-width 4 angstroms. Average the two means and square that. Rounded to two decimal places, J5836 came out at 2.28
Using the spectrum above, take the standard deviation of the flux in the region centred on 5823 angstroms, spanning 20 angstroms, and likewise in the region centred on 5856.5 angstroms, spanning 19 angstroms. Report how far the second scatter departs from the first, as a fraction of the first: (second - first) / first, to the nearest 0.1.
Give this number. 1.1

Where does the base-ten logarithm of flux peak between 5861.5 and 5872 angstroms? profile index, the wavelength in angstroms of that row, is 5870.26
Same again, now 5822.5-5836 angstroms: 5823.14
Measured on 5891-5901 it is 5900.07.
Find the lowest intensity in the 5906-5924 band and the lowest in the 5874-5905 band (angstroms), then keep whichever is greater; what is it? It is 31.0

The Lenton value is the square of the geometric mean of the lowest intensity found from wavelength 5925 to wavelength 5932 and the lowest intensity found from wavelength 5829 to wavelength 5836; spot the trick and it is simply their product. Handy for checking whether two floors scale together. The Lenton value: 992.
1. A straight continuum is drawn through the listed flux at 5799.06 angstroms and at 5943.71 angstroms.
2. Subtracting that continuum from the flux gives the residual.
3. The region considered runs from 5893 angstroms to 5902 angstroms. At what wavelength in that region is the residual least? 5893.28 angstroms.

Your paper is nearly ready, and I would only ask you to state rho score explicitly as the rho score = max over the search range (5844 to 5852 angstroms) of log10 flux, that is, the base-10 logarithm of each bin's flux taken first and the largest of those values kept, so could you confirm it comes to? 1.54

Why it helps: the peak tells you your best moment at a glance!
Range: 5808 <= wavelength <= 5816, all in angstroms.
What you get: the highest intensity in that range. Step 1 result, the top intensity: 31.55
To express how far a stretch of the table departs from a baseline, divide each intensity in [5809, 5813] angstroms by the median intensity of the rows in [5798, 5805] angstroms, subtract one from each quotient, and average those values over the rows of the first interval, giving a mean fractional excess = -0.037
